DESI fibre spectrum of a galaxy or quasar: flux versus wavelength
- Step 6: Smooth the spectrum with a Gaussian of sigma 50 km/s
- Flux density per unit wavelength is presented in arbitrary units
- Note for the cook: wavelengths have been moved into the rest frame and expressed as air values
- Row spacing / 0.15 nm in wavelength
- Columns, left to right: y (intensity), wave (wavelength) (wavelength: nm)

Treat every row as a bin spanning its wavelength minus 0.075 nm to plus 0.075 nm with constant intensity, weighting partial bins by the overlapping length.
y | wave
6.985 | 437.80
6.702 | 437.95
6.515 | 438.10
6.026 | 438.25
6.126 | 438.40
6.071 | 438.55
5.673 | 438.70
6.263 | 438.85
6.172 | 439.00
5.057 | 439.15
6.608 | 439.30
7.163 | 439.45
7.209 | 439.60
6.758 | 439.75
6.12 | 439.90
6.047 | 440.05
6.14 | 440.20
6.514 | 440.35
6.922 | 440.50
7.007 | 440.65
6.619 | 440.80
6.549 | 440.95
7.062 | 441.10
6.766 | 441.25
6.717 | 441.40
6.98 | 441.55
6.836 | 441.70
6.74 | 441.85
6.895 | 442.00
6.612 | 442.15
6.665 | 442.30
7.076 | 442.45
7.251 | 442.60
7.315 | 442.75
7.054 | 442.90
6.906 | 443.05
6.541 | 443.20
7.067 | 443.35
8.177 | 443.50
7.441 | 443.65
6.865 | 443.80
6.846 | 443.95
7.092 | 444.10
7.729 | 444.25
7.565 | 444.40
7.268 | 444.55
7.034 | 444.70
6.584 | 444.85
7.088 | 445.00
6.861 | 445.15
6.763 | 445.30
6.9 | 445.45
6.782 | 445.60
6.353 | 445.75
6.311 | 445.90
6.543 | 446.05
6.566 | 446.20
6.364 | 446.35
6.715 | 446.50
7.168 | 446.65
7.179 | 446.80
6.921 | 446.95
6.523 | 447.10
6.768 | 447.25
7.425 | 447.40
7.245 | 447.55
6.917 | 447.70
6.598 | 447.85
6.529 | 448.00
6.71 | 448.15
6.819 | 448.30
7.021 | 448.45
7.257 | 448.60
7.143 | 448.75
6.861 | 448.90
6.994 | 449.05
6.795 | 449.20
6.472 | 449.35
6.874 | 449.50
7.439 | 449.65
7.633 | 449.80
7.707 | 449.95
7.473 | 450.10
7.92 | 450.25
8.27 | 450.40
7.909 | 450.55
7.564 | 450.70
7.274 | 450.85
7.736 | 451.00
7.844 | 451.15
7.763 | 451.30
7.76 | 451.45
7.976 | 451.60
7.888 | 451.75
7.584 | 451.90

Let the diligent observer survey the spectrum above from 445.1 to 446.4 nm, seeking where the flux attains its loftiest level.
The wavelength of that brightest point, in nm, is 445.45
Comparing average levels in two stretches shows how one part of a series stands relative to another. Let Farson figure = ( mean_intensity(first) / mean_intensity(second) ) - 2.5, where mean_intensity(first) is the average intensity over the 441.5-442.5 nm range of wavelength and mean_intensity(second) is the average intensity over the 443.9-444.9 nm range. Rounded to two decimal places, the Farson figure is -1.55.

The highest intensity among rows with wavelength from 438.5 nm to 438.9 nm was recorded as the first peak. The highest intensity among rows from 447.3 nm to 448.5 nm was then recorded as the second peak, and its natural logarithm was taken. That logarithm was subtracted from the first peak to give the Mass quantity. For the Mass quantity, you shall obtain 4.26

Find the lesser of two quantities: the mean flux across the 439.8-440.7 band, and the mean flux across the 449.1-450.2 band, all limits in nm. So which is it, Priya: 6.5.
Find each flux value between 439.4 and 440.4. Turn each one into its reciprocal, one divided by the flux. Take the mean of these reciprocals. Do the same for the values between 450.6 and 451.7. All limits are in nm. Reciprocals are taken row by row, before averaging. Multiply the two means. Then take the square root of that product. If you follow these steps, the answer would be 0.141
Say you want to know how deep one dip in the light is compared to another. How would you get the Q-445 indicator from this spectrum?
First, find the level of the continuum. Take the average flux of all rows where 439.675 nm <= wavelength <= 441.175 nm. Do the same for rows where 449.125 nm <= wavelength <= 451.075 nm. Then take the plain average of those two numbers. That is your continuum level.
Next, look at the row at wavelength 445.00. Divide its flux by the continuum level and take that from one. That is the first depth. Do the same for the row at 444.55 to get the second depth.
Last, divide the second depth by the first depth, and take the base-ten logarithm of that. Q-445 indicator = 0.56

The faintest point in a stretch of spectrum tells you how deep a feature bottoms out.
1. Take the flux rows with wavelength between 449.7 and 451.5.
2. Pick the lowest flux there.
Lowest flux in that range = 7.274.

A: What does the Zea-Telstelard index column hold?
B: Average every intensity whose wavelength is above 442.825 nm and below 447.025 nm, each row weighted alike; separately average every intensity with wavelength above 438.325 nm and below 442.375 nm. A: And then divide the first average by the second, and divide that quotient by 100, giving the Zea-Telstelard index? 0.0106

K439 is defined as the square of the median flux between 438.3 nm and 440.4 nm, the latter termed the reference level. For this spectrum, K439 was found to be 37.9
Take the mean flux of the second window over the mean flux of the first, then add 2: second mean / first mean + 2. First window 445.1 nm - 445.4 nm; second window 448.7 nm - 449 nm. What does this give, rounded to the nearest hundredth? 3.03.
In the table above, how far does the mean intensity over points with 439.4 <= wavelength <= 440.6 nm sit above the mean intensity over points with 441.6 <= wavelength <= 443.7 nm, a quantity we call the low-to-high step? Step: -0.43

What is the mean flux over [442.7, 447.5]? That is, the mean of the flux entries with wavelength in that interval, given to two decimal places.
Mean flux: 6.96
